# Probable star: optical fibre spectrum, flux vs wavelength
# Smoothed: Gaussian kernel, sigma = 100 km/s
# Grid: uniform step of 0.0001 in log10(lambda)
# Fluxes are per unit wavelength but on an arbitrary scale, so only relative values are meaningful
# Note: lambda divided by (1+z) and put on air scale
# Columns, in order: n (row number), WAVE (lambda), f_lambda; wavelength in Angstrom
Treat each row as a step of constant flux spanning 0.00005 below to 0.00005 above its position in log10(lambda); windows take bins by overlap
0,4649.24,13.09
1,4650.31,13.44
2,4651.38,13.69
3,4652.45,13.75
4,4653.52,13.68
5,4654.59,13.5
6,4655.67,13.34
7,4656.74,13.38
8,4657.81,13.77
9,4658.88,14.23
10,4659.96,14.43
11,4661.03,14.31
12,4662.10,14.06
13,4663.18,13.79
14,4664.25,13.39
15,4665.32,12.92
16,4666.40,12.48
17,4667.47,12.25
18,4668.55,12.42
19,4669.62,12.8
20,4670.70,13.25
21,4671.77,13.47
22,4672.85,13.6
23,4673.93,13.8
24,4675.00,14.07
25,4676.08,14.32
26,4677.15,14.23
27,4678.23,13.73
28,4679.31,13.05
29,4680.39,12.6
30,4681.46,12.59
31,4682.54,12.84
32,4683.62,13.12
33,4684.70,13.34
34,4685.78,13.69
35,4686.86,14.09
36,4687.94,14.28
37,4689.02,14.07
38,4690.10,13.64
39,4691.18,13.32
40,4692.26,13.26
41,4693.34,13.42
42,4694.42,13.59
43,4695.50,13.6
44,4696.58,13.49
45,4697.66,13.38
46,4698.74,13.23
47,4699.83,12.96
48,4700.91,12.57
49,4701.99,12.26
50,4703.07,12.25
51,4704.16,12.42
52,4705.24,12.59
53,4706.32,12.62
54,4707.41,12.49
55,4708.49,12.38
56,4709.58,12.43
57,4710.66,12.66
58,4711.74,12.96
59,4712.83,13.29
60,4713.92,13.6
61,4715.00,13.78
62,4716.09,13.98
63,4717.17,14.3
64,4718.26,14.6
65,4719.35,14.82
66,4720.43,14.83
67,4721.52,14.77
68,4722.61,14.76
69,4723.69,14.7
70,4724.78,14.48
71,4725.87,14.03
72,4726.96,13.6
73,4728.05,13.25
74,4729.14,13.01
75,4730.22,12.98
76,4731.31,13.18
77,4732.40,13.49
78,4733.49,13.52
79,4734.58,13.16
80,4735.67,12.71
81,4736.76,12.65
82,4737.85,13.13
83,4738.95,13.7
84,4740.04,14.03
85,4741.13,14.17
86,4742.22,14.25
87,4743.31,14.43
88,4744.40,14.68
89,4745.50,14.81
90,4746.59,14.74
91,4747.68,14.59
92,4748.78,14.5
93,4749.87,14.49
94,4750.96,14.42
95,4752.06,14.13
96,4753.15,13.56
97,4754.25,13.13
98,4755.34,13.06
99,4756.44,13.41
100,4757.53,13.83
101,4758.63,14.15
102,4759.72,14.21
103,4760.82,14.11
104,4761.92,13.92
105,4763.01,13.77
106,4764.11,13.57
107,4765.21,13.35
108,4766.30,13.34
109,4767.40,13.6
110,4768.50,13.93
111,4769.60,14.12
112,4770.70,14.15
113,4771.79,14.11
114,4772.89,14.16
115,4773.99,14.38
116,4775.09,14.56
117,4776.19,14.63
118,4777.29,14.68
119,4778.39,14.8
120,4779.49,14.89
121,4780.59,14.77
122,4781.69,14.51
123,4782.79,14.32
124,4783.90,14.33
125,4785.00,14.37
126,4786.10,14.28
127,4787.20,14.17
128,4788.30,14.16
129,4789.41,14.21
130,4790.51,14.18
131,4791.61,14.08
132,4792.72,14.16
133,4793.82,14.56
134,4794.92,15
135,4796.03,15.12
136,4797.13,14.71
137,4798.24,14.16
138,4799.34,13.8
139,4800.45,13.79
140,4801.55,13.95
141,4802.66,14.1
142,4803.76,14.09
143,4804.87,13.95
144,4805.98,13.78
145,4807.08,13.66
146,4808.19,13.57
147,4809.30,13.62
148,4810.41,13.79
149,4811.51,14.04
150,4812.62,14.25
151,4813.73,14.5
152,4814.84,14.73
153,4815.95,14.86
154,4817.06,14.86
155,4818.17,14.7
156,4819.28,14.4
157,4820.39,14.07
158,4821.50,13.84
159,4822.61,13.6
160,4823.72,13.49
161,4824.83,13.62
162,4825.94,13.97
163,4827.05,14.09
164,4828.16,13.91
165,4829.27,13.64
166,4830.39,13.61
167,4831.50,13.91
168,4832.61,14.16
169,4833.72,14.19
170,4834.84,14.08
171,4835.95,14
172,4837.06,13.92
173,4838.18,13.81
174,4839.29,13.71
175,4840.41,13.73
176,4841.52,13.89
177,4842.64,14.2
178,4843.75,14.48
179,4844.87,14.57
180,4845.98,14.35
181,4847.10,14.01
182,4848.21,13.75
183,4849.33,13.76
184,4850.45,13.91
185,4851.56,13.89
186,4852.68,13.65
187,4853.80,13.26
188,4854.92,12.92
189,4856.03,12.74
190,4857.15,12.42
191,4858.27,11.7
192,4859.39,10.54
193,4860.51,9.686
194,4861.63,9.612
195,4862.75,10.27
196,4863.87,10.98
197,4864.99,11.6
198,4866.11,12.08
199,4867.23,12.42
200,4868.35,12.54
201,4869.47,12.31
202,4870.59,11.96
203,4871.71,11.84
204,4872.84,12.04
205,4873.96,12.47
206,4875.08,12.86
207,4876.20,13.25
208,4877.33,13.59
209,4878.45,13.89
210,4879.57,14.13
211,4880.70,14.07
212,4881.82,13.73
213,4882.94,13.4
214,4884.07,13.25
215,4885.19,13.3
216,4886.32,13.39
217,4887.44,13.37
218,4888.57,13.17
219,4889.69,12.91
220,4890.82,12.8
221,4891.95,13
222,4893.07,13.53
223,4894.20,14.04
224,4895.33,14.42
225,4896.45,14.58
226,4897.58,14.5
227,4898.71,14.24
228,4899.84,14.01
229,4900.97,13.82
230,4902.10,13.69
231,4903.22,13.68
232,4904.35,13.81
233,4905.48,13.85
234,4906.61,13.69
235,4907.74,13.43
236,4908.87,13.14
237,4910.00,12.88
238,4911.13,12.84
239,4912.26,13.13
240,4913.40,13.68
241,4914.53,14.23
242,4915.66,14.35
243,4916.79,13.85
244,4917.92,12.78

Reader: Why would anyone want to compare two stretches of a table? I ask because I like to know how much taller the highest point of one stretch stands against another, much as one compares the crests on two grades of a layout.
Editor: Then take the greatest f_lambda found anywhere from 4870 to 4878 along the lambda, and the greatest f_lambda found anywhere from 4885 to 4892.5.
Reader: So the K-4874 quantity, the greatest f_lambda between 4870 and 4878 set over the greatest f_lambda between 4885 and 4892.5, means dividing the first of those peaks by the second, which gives 1.01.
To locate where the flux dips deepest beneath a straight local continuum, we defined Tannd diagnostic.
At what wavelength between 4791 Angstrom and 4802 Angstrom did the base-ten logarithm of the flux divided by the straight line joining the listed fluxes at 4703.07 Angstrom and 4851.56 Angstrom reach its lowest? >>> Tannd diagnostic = 4800.45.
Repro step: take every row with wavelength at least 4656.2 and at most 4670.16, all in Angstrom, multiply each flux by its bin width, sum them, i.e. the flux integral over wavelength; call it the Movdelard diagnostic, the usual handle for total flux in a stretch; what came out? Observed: 187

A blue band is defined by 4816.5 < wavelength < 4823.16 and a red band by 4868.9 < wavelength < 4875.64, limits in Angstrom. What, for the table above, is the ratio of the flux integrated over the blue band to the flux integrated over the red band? 1.15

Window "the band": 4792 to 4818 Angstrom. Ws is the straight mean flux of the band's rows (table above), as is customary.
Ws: 14.2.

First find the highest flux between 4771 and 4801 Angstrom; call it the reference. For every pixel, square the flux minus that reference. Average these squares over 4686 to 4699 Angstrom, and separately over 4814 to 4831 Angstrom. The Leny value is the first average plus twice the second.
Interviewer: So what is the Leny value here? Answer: 4.9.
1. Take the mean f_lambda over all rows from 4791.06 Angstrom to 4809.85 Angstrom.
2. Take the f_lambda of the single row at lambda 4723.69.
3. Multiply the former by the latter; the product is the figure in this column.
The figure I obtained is 208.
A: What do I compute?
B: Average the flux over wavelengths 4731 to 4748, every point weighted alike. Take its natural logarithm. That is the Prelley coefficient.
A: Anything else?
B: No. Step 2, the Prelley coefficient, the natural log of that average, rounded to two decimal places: 2.63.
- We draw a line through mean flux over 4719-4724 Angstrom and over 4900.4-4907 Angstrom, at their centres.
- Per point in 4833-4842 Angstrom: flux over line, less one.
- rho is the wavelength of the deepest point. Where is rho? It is 4839.29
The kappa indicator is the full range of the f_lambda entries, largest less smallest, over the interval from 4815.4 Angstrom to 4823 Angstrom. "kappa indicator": 1.3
